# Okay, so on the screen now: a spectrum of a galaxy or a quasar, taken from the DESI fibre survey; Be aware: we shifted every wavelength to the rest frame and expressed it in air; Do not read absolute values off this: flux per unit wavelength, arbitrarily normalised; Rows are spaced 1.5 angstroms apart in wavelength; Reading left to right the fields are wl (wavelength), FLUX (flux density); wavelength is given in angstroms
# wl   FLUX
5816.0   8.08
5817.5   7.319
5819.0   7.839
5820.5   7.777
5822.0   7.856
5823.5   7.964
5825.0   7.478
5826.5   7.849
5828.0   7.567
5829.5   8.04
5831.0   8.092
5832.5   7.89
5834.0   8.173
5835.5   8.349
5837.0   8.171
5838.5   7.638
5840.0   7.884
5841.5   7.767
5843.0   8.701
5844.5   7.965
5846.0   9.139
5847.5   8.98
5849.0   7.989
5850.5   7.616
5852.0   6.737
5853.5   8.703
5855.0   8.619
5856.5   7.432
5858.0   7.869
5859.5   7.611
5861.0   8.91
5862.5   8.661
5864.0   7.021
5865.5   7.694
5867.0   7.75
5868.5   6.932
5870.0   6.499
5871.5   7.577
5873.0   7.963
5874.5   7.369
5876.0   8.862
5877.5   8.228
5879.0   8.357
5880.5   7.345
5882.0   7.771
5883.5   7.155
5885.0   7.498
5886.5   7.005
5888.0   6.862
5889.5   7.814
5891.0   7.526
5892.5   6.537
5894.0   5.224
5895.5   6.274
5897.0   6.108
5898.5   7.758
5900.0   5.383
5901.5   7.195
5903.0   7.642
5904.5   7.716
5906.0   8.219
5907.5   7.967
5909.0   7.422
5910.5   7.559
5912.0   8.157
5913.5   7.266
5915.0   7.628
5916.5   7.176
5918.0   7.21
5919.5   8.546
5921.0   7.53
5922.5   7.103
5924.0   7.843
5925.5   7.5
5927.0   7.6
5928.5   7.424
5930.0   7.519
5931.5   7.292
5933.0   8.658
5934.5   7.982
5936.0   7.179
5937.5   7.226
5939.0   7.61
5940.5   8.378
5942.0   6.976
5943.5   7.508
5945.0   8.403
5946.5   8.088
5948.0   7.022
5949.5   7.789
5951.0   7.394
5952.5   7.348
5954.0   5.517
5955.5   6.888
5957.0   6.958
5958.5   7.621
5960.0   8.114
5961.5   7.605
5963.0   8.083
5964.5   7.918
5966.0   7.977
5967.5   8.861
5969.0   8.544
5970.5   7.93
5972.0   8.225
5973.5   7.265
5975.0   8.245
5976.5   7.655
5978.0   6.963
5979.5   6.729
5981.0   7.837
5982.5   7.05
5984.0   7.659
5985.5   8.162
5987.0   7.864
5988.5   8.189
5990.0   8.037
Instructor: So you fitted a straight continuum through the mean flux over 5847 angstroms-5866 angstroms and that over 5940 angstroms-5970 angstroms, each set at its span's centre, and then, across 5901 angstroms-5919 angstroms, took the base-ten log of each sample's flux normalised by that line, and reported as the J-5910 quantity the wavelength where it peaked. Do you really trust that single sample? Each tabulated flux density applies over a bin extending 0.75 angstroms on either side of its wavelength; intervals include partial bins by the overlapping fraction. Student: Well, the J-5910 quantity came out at 5906.0 angstroms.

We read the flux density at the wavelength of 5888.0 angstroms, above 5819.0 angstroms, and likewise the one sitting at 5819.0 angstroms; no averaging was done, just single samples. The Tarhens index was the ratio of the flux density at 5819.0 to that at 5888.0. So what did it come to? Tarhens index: 1.14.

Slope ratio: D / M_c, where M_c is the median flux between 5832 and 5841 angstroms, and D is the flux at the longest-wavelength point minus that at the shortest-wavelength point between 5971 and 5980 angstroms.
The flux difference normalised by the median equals -0.19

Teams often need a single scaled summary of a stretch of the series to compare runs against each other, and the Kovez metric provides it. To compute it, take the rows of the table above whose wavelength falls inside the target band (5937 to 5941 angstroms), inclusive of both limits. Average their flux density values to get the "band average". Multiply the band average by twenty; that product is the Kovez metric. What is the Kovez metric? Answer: 155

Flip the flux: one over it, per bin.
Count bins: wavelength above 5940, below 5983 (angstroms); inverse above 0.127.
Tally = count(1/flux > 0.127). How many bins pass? 17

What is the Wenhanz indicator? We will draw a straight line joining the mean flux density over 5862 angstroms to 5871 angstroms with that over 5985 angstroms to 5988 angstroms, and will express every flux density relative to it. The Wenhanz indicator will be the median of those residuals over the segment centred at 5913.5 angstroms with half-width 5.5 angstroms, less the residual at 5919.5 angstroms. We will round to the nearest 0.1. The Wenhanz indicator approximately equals -1.1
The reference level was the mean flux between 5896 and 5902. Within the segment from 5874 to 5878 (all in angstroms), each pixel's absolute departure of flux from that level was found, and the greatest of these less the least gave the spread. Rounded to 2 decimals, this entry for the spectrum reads 1.49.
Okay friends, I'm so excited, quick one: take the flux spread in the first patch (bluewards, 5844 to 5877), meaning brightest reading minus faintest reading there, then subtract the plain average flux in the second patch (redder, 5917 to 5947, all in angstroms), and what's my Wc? -5.0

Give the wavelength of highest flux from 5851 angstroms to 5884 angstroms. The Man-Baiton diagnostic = 5861.0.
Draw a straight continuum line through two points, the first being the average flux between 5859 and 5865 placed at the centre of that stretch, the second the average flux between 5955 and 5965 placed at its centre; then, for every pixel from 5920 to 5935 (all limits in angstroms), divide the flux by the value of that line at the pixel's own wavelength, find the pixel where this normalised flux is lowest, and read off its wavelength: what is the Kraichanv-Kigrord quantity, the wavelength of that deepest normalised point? 5922.5 angstroms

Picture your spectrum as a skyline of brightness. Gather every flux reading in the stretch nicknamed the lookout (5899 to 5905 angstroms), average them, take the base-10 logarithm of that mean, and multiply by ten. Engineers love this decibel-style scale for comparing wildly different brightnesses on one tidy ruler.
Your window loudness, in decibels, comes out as 8.44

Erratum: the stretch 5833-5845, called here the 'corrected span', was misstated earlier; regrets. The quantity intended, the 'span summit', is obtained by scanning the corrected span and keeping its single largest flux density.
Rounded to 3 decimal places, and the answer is 8.701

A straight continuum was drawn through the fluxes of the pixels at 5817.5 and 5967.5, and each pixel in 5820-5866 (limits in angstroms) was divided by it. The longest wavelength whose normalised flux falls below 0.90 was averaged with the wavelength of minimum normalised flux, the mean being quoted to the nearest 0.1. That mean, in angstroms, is 5852.0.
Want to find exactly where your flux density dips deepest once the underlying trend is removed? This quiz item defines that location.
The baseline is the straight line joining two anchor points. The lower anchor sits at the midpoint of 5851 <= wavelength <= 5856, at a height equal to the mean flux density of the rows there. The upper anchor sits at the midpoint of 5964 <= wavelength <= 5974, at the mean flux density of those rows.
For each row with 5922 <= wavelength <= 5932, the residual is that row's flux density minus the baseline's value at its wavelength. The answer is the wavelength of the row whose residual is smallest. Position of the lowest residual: 5922.5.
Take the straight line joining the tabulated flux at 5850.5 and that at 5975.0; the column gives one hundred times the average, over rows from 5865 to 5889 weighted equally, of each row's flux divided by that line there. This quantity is 97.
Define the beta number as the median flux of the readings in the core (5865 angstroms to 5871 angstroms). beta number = 7.3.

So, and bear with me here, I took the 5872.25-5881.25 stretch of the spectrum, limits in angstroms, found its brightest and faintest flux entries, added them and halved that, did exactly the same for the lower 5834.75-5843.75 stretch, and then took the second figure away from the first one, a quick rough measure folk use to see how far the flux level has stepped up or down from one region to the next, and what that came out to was -0.07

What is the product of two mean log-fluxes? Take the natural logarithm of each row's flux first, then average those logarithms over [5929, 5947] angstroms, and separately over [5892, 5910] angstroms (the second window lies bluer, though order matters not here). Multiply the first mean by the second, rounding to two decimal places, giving 3.94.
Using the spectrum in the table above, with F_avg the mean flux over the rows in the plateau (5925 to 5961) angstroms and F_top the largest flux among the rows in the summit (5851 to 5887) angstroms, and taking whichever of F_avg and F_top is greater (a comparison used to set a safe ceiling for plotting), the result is 8.91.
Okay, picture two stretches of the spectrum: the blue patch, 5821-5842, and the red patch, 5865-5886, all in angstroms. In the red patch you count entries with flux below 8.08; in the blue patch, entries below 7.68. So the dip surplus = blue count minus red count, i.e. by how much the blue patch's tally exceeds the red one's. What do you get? -8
